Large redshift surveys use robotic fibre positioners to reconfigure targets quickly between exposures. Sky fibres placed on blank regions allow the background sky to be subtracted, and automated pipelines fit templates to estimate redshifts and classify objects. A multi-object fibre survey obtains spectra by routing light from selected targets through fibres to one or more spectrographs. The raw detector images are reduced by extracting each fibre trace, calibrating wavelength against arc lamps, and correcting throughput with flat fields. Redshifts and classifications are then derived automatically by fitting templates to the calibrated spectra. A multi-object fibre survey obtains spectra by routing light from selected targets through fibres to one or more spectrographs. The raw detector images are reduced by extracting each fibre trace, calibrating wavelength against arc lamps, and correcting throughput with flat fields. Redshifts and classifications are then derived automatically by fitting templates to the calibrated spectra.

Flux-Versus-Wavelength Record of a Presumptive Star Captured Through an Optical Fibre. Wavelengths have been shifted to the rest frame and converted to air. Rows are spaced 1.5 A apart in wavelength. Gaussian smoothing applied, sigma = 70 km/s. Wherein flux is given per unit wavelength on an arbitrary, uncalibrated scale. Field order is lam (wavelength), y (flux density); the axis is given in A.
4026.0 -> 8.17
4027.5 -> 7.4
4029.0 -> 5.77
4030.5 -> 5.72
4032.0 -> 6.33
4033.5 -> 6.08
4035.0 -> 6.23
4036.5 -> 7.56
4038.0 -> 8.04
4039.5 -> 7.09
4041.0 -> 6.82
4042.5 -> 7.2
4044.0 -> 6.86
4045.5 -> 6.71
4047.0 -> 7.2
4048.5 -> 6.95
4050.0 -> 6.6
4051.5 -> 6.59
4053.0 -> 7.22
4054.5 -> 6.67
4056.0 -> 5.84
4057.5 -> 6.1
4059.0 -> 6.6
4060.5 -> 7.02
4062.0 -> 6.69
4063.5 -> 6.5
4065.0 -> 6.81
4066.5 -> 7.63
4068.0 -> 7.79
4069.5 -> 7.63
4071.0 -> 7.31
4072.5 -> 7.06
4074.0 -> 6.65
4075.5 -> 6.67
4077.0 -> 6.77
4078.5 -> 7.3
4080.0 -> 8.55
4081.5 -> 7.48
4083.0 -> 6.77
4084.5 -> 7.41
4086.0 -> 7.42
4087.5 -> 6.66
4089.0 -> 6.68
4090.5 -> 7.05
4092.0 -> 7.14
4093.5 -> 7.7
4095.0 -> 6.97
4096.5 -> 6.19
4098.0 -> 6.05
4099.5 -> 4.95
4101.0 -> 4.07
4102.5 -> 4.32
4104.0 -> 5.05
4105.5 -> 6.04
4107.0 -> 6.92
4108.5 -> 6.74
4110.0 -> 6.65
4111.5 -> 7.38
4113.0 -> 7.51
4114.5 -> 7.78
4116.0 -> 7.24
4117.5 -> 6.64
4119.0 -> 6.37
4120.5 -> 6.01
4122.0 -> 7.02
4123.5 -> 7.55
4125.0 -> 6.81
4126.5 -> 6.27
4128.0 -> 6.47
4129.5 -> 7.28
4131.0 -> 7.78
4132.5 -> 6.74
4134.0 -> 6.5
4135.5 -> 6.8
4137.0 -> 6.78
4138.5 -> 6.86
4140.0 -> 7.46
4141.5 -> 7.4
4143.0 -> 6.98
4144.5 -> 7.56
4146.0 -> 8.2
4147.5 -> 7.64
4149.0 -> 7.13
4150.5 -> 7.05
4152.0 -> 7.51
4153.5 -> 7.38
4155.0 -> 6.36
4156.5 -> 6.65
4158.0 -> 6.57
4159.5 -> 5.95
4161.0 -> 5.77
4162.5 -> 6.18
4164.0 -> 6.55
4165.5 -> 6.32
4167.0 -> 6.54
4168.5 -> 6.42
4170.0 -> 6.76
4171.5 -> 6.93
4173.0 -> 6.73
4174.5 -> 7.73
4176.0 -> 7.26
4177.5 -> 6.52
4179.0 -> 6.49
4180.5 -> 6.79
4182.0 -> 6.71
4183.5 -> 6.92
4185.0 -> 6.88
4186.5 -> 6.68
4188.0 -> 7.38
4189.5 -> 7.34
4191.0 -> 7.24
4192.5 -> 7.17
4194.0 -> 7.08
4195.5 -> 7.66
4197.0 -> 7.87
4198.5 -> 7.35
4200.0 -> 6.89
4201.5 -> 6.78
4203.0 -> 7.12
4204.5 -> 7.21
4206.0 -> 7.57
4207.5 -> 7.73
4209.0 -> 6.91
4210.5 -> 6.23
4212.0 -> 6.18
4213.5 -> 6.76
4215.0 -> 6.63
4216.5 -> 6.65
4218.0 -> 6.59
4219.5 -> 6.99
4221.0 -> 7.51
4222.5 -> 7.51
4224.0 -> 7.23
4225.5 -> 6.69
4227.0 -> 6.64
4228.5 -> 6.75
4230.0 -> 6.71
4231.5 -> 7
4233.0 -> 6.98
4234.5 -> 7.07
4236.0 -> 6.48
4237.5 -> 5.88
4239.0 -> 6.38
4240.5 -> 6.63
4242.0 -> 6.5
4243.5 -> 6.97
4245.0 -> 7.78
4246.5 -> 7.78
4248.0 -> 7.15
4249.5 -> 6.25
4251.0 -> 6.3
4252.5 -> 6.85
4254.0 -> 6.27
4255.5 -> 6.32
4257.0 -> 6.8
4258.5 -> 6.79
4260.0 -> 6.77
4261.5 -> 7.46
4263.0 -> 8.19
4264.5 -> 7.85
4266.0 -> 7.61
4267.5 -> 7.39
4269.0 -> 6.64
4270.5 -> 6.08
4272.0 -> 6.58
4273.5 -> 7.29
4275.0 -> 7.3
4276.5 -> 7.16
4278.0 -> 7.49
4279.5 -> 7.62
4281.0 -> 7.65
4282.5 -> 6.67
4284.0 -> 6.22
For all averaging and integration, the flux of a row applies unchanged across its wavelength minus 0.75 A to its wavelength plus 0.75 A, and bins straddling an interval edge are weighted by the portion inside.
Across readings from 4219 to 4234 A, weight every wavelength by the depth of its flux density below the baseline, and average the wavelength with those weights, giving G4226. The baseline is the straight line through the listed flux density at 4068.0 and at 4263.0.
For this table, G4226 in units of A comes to 4226.9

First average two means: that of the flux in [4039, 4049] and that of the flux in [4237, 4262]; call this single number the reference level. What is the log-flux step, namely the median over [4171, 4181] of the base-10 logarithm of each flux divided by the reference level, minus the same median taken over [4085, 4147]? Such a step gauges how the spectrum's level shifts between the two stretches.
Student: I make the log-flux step 0.00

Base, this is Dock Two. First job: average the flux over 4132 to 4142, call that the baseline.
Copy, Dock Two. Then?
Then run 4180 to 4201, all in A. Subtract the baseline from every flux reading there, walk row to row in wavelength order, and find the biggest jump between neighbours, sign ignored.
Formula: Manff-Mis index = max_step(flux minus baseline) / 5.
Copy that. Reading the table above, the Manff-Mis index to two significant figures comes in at 0.14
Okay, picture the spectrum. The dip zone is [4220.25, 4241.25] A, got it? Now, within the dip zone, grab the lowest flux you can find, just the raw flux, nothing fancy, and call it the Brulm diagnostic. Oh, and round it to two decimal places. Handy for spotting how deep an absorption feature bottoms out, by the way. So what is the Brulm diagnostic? 5.88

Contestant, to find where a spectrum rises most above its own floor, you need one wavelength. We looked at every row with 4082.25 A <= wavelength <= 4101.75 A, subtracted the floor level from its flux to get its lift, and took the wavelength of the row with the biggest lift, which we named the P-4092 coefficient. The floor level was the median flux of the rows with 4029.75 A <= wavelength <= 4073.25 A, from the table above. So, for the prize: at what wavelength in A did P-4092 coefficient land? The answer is 4093.5 A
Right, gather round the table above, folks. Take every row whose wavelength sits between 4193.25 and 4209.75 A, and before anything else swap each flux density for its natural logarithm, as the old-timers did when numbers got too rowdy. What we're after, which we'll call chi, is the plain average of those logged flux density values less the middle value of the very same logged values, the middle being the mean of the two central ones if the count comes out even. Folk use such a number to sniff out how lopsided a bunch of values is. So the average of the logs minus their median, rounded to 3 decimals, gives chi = 0.010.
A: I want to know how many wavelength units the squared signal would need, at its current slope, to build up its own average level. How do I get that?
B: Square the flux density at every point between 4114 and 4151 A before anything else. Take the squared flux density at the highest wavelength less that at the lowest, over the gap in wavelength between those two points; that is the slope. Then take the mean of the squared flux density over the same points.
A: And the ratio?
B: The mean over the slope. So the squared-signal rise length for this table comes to -166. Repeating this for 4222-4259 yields -162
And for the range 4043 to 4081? 67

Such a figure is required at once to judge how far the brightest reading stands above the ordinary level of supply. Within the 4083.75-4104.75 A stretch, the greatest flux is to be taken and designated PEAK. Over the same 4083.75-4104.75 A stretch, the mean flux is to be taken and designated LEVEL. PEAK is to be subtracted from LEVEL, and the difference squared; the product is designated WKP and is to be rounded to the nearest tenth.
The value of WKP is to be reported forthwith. 2.1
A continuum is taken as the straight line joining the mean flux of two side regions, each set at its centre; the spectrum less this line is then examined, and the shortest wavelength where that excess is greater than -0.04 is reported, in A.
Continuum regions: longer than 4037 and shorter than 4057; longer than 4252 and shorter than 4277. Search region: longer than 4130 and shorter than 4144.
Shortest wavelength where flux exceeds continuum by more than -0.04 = 4131.0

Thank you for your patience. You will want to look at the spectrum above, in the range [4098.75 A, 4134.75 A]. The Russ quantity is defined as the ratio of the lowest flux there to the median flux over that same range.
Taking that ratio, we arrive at 0.61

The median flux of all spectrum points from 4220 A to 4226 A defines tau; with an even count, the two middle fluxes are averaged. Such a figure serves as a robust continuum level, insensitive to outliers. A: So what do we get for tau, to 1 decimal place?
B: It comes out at 7.4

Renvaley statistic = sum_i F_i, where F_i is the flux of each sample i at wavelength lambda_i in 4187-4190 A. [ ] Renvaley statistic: 14.7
